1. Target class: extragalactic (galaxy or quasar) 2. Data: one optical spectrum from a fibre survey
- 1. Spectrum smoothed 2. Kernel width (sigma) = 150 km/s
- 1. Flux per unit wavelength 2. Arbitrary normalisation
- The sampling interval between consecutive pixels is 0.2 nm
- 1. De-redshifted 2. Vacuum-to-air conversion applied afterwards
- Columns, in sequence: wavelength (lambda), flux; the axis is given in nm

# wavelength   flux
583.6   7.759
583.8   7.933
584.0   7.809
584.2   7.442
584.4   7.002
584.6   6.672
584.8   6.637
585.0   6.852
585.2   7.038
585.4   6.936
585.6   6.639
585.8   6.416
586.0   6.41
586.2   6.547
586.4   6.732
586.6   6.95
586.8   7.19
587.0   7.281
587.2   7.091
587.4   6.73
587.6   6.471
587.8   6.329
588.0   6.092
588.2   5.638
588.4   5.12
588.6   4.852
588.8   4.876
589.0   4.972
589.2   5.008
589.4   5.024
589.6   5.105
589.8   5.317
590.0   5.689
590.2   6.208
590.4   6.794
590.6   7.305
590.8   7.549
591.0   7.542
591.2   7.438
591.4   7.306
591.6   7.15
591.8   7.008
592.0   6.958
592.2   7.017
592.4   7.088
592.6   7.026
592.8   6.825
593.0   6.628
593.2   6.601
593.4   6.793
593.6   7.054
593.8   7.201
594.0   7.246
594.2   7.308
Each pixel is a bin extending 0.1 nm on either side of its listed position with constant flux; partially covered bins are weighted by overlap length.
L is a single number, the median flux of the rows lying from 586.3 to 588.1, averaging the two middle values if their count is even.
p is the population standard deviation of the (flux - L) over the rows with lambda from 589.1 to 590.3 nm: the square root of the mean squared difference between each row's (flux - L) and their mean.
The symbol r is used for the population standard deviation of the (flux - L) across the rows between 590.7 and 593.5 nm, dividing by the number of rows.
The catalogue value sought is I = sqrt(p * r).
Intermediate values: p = 0.43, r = 0.30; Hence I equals 0.36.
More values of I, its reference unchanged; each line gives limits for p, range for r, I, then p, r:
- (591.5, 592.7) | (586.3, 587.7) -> 0.13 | 0.06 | 0.27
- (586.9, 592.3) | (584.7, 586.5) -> 0.44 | 0.95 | 0.21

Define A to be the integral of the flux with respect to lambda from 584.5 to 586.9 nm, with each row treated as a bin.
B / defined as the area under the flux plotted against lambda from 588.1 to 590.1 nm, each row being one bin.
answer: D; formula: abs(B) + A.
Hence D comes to 27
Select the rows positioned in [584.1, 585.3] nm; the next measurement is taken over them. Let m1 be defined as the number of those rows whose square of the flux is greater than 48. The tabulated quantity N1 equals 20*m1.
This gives 60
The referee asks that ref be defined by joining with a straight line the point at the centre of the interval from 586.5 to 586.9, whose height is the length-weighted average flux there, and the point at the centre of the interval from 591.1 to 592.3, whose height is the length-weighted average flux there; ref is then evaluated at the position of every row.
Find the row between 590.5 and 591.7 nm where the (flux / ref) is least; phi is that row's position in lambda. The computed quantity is 591.6 nm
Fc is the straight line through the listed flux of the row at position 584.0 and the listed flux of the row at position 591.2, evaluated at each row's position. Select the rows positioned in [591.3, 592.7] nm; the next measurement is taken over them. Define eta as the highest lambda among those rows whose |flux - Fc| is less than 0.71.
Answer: 592.6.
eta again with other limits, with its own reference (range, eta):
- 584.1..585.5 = 585.2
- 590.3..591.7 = 591.6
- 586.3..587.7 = 587.2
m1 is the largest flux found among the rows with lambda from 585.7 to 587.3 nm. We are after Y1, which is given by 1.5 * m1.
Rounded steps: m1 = 7.281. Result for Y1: 10.9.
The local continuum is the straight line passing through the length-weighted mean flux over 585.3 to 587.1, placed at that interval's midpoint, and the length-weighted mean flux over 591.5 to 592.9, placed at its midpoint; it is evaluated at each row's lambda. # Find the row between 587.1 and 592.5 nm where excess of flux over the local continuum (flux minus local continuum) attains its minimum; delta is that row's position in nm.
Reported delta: 588.6 nm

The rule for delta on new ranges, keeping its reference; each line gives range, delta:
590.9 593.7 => 593.2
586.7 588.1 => 588.0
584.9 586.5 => 586.0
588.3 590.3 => 588.6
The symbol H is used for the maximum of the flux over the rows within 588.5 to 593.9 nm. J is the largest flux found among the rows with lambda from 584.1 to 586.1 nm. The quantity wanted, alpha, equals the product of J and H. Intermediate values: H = 7.549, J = 7.442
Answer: 56.2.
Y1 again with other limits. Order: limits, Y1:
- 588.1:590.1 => 8.5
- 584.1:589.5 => 11.2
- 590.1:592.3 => 11.3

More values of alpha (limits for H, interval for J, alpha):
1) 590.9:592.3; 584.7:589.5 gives 54.9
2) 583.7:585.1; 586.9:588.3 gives 57.8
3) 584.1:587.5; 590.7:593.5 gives 56.2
